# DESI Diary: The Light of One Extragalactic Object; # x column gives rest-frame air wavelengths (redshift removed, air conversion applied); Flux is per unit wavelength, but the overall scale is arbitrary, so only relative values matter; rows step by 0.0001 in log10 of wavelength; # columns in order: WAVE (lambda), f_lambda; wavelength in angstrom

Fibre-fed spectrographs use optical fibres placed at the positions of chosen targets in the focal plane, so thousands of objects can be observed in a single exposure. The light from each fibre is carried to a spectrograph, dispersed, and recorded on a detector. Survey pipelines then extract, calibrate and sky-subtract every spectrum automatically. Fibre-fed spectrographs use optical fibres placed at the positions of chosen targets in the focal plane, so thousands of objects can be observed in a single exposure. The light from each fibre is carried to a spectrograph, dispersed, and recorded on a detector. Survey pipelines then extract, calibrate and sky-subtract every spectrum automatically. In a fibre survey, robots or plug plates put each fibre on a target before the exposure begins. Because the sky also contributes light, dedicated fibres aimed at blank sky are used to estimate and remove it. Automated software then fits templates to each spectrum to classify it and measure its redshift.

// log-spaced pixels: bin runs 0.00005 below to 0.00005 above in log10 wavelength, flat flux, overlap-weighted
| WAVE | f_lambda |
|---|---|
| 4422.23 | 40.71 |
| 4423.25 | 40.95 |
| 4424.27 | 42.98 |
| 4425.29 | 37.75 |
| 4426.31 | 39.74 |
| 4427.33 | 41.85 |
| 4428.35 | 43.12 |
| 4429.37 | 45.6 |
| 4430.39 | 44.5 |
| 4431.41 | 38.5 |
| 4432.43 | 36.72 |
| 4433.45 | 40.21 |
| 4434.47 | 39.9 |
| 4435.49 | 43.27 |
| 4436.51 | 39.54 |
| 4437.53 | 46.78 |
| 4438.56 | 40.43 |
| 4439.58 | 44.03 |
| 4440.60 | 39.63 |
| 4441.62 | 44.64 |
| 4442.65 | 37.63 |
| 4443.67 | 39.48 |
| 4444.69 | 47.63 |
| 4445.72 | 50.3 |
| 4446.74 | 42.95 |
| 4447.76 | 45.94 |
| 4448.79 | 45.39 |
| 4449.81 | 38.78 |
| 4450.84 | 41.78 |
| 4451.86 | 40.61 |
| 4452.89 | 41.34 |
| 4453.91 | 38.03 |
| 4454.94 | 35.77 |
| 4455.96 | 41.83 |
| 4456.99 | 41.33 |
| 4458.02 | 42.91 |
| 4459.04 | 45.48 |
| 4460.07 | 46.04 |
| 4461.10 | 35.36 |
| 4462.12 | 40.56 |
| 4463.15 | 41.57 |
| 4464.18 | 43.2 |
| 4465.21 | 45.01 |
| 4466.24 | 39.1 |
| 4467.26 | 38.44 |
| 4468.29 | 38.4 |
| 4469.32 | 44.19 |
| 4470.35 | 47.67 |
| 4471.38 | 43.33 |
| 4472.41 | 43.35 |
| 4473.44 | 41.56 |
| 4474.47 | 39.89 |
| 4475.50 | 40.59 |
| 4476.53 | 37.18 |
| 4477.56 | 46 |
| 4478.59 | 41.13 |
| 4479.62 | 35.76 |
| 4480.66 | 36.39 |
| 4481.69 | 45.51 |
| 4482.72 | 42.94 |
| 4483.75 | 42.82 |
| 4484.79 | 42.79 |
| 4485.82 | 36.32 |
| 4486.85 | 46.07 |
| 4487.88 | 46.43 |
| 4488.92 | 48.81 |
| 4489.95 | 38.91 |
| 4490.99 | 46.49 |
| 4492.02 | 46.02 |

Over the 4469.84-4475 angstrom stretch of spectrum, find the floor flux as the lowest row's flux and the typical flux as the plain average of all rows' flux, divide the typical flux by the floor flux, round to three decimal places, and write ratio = 1.082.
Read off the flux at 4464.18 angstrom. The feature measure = 43.2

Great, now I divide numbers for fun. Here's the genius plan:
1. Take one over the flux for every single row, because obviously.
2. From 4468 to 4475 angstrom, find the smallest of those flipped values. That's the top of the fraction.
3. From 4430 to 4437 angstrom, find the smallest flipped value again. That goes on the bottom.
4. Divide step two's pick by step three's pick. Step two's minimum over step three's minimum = 0.93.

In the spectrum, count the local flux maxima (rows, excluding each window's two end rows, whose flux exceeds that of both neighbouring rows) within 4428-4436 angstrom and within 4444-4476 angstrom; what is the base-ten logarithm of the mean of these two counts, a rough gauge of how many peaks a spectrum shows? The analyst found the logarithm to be 0.740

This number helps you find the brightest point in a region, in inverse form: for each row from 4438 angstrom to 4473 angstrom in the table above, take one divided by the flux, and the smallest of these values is 0.0199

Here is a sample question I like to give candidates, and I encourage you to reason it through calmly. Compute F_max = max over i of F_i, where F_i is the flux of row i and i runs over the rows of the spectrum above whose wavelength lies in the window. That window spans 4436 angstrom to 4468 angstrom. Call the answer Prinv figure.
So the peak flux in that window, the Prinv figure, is 50.3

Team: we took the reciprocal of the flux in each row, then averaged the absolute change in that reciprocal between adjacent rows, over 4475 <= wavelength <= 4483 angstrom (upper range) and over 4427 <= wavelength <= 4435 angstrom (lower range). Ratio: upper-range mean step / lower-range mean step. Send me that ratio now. 2.1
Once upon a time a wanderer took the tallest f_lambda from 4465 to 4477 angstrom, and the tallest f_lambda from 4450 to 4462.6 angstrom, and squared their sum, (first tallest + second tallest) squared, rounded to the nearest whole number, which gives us 8782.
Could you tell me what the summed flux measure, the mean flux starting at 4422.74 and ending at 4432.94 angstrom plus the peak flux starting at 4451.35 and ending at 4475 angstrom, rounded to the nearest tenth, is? 88.8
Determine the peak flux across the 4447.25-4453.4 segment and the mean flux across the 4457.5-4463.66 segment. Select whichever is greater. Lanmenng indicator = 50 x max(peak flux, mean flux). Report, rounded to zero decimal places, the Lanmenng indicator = 2297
